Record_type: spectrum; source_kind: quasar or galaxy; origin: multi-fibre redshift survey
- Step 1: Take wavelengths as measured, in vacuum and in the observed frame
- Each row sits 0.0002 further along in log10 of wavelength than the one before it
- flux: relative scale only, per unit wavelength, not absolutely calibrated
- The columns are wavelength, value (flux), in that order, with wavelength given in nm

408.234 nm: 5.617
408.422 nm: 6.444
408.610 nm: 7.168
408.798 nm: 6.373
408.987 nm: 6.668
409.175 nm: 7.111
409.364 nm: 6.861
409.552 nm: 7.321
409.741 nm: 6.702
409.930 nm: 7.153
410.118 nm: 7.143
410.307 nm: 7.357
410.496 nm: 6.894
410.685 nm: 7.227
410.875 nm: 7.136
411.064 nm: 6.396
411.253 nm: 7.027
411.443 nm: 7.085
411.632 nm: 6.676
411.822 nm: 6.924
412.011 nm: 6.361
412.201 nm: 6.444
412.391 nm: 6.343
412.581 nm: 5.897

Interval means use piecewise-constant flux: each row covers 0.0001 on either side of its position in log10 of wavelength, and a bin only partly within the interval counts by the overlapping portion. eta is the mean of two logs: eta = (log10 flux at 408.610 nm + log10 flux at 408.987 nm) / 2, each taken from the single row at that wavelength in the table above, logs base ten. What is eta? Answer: 0.840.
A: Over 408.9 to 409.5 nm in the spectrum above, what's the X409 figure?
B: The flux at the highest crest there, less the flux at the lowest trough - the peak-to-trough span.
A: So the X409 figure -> 0.44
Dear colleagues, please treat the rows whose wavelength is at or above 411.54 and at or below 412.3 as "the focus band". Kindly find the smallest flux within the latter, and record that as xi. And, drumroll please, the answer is 6.361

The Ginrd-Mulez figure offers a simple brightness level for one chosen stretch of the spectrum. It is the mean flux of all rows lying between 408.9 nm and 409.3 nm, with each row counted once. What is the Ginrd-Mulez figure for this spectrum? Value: 6.89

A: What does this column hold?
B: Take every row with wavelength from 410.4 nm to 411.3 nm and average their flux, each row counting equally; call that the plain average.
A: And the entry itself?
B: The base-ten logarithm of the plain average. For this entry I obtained 0.841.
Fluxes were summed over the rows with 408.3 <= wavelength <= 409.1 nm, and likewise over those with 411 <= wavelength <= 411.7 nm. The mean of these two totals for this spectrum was 26.9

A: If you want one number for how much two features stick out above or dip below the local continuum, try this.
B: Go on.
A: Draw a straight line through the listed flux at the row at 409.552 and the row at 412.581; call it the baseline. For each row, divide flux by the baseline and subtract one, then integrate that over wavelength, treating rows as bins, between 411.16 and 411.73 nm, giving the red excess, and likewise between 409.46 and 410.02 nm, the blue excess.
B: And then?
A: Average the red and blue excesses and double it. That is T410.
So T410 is 0.030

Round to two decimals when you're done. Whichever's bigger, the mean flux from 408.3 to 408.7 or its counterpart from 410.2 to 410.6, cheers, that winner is 7.13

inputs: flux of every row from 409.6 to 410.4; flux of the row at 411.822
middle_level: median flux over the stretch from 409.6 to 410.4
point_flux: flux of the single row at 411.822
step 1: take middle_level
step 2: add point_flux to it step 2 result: 14.07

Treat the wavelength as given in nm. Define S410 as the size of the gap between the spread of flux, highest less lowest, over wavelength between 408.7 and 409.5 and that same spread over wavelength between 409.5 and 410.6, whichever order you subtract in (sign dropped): 0.08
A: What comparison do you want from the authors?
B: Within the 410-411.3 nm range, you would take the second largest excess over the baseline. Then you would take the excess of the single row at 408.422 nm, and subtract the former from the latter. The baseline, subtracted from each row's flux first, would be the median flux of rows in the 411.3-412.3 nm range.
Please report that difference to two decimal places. -0.78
